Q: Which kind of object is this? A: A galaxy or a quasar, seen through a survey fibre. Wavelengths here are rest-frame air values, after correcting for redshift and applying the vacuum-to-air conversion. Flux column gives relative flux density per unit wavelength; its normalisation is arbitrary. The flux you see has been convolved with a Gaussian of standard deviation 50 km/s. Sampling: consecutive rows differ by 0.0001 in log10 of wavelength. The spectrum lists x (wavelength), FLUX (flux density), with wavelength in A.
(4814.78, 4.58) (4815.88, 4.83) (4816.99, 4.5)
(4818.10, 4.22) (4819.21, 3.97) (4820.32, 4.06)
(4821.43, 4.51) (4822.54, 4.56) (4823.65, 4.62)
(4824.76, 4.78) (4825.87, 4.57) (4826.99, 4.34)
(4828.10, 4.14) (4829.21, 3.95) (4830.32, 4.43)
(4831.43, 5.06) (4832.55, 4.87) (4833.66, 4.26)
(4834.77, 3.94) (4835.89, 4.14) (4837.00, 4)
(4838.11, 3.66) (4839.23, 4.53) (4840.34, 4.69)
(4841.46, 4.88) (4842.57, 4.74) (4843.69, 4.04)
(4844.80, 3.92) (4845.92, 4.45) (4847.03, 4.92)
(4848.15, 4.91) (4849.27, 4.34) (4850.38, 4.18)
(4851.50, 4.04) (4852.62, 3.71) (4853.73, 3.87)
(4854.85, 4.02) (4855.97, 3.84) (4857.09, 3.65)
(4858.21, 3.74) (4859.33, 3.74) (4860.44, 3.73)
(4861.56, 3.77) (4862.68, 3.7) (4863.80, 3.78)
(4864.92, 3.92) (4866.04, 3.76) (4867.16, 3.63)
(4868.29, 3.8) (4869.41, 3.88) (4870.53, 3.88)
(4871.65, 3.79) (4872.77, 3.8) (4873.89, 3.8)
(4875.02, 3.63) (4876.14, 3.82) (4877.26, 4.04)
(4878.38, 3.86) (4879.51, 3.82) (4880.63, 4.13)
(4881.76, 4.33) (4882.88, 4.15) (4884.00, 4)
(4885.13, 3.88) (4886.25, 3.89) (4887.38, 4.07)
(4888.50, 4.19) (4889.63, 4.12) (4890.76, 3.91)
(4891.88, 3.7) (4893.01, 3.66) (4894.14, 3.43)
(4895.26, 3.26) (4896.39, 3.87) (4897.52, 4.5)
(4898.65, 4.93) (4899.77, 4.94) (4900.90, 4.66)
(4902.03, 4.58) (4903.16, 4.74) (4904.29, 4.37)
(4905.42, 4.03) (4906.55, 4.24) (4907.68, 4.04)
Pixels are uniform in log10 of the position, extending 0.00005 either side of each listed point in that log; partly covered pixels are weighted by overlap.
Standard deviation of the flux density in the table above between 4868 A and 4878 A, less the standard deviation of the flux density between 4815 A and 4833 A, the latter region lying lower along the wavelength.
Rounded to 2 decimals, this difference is -0.22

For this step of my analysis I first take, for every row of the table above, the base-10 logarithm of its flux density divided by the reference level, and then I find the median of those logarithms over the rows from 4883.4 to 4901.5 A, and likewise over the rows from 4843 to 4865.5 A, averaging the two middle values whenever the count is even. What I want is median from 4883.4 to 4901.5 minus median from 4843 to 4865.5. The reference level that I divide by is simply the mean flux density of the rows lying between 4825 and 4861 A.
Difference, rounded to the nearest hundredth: 0.01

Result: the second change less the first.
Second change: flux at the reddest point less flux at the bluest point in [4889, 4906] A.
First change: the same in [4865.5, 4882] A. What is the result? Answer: -0.66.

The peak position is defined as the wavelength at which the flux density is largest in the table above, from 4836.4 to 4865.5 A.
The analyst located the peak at 4847.03 A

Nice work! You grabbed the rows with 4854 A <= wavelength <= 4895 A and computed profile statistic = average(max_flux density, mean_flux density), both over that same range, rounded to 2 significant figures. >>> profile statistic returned 4.1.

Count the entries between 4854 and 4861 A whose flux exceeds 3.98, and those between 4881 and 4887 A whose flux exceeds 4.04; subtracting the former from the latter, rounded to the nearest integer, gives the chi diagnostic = 1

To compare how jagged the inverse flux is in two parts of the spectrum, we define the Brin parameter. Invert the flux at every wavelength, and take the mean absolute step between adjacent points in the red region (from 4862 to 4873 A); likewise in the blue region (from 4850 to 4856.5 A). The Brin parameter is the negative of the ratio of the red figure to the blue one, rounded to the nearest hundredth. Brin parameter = -0.53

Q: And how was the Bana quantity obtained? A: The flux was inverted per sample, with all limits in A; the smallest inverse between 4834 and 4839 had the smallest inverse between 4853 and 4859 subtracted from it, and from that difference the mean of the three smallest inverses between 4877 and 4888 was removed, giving -0.25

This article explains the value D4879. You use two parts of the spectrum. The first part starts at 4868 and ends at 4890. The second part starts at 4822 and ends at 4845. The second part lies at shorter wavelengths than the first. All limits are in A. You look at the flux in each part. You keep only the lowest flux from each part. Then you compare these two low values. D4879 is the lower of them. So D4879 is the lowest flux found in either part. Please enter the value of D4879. 3.63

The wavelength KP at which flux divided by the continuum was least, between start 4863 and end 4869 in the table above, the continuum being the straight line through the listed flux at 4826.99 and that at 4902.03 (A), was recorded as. 4867.16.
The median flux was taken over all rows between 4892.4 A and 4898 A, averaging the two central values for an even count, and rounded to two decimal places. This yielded 3.66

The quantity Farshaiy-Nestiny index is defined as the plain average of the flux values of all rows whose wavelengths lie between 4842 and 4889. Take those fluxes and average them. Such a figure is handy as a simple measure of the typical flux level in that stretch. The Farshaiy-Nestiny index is 3.98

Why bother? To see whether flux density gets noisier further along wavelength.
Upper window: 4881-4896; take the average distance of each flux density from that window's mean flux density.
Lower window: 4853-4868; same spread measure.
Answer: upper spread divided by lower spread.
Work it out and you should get 2.9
